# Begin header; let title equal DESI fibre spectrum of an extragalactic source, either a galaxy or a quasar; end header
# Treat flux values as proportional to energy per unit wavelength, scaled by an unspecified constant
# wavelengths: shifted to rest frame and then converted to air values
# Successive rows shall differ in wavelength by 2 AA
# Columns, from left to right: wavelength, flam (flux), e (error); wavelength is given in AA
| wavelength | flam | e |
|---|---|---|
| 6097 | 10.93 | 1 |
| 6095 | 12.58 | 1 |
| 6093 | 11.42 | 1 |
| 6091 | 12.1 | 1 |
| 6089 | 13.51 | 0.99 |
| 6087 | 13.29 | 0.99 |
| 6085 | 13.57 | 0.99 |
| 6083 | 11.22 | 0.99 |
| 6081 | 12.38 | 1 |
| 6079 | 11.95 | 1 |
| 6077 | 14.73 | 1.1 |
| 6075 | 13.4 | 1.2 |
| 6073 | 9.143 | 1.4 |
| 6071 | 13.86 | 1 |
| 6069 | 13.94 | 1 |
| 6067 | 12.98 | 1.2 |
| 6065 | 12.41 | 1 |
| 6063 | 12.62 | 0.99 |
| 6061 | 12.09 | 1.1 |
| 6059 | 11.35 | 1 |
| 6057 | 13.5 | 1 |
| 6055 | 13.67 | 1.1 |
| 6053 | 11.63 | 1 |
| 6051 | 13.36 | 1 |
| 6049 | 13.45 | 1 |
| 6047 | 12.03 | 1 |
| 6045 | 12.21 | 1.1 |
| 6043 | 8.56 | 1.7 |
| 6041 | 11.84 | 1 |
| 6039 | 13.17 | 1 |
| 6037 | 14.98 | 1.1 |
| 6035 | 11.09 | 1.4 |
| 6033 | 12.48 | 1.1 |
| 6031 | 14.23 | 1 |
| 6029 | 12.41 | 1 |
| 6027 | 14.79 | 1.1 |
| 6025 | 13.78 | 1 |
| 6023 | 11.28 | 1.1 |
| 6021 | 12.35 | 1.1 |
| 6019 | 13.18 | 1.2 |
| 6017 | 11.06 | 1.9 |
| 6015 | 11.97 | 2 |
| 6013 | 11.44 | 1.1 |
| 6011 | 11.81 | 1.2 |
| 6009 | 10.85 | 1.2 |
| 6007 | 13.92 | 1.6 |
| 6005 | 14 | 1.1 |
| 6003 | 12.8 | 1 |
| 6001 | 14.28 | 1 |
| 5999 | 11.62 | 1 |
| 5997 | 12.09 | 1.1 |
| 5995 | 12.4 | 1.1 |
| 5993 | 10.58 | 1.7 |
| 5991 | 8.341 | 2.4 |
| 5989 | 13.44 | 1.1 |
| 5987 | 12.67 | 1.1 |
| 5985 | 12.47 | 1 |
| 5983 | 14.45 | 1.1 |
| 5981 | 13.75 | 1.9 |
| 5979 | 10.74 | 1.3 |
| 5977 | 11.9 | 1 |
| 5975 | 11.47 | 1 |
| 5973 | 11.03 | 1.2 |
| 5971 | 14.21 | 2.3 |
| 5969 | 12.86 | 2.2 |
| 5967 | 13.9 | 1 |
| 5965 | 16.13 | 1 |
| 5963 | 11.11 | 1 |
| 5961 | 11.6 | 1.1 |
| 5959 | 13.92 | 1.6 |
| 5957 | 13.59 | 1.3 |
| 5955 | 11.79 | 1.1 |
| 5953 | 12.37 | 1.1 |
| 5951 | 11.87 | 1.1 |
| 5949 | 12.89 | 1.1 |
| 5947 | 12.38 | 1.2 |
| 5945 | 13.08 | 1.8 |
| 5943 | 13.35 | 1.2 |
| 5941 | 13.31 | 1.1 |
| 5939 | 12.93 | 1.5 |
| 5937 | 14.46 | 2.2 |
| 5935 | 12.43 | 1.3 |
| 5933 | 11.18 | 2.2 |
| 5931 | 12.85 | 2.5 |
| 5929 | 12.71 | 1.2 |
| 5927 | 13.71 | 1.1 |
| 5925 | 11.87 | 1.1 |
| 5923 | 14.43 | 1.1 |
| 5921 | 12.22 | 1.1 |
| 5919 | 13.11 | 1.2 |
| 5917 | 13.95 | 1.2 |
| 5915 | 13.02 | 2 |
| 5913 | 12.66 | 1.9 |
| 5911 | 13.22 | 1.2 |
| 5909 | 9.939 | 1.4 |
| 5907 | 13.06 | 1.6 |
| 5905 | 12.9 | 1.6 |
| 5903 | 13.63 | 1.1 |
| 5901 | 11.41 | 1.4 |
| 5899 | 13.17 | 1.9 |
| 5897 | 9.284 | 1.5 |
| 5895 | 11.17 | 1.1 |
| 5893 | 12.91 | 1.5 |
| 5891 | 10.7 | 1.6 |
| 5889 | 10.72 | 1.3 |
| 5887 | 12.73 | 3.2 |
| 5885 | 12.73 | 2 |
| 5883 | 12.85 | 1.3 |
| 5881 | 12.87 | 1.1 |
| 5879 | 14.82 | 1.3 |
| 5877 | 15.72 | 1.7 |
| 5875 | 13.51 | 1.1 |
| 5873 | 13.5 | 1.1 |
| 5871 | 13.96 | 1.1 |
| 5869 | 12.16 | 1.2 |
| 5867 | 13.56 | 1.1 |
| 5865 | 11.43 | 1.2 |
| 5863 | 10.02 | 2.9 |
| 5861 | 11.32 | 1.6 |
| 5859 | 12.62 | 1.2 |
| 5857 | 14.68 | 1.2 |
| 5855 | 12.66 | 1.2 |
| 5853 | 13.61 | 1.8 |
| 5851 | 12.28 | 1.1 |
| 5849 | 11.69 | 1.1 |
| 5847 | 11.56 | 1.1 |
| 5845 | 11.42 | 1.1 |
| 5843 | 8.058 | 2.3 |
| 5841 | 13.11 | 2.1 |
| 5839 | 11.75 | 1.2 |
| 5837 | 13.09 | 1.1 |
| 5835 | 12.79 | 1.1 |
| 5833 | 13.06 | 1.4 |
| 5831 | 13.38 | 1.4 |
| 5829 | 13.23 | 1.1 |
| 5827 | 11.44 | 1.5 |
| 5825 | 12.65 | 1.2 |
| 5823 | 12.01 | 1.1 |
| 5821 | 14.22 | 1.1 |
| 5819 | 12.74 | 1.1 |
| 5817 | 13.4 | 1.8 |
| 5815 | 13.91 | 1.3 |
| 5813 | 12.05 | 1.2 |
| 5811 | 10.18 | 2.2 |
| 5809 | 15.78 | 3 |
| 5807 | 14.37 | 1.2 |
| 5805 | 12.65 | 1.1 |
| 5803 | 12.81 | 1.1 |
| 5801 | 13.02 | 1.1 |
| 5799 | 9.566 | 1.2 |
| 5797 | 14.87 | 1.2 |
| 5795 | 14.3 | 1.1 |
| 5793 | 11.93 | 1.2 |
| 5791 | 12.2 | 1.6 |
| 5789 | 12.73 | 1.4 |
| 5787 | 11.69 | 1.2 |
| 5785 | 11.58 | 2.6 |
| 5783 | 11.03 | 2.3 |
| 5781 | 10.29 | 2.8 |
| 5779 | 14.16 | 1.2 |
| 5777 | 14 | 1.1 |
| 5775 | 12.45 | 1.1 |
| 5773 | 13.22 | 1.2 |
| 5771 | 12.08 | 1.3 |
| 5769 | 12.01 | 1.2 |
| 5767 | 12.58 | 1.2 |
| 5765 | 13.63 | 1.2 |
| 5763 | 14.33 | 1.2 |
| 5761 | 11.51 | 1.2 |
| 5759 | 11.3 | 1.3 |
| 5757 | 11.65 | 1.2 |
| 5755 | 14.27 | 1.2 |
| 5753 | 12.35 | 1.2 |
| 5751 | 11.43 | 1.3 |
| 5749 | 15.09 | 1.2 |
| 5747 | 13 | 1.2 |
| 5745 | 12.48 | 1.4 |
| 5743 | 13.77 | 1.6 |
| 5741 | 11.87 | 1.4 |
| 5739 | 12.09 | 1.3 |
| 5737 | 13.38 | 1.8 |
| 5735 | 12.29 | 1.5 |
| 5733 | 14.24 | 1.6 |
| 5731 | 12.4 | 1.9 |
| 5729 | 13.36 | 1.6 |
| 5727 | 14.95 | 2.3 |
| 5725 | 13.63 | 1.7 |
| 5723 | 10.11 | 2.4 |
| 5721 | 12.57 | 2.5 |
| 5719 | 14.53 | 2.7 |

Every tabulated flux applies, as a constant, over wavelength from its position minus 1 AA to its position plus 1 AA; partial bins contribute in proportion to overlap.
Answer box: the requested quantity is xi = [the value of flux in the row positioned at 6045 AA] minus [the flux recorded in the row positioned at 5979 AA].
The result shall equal 1.5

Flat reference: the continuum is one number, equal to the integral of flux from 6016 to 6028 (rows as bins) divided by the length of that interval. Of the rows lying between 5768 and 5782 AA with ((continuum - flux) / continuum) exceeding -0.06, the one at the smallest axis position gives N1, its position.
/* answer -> 5769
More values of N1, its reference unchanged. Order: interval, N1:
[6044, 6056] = 6045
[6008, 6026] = 6009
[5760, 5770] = 5761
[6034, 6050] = 6035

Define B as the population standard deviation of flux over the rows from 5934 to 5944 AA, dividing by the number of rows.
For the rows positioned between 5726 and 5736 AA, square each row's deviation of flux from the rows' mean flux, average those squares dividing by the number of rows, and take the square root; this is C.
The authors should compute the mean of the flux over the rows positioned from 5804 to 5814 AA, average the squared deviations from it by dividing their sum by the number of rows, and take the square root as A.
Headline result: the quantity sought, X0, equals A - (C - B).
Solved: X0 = 1.56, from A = 1.9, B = 0.7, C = 1.03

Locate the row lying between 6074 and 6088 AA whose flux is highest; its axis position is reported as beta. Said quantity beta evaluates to 6077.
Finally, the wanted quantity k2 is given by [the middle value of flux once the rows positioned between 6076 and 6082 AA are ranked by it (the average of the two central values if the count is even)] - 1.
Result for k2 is 11.4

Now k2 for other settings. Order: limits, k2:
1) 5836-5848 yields 10.7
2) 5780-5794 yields 10.7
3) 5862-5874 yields 11.8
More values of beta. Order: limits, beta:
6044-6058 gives 6055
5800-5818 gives 5809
